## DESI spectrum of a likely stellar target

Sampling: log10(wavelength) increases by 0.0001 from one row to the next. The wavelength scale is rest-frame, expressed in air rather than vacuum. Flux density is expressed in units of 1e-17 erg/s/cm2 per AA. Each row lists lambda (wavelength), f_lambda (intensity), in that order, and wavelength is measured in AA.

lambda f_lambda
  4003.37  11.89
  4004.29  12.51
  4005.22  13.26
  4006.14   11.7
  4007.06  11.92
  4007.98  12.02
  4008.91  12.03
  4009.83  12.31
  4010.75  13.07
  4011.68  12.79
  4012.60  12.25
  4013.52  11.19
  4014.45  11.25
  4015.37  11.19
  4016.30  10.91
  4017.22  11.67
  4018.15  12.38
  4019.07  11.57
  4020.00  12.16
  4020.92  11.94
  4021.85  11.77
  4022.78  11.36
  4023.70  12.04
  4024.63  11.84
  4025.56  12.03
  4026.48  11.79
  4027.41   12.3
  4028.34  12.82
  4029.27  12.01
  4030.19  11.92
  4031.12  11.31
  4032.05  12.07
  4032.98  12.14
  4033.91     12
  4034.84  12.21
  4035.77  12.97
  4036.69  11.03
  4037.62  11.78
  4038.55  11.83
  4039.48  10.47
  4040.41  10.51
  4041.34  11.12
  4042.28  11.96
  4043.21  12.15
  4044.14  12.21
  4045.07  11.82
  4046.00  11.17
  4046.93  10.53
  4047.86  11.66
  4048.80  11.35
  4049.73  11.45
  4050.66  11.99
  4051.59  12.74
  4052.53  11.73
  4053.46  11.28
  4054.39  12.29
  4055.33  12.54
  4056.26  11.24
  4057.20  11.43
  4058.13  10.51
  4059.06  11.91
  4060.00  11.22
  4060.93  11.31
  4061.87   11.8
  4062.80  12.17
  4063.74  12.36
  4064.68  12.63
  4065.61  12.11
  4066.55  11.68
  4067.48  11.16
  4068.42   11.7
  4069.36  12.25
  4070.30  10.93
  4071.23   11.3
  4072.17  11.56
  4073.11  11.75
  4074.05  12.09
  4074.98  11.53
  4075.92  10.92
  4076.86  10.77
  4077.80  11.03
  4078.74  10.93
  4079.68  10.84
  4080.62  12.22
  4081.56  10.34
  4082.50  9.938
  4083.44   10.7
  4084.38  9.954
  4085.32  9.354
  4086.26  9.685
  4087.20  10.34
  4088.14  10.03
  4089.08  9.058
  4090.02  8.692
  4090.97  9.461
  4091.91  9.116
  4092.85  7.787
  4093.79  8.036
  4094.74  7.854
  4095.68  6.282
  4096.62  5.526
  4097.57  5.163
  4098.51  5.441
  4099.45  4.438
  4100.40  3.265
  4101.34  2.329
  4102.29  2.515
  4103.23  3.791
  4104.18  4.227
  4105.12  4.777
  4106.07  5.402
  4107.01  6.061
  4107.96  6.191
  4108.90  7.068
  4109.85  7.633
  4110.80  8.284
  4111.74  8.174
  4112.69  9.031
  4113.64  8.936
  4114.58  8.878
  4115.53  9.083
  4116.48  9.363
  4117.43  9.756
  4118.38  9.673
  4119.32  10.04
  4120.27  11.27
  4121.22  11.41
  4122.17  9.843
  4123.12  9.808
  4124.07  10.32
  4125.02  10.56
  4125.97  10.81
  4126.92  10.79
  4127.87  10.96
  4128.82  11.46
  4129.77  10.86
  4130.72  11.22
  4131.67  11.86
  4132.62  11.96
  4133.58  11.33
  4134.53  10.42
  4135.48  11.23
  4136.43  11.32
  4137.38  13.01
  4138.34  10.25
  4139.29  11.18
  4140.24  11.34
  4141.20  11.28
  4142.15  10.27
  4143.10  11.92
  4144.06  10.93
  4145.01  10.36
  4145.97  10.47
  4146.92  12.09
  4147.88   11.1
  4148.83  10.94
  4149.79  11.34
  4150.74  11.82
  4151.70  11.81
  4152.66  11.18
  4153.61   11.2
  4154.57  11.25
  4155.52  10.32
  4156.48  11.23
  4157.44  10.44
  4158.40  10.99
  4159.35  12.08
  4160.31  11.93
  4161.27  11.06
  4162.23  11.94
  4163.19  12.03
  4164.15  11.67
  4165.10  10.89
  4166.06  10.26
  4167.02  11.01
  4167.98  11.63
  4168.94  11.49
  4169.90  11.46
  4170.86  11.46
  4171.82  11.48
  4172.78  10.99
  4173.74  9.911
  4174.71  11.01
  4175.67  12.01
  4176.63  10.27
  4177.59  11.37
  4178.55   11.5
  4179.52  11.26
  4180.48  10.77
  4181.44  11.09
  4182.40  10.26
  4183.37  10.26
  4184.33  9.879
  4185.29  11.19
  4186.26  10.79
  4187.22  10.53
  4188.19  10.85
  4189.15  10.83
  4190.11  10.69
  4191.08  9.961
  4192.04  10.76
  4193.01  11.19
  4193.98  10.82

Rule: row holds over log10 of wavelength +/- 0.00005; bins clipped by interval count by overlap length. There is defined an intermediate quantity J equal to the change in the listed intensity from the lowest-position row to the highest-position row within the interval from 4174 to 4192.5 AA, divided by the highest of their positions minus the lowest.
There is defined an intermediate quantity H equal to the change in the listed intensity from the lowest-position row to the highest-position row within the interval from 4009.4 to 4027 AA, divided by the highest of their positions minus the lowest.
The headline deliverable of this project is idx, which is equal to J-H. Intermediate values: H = -0.03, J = -0.014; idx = 0.02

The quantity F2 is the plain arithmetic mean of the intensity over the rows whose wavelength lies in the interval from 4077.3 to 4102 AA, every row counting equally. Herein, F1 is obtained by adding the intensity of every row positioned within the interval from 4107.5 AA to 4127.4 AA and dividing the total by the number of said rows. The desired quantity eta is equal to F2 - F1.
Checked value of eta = -1.0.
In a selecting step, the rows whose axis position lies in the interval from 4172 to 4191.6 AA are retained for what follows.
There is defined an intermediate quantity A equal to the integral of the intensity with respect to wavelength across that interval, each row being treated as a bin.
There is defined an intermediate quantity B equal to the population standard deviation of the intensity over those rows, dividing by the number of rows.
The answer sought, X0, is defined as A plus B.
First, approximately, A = 211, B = 0.55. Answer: 212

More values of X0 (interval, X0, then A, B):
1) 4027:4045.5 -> 219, 219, 0.64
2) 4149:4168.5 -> 221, 220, 0.55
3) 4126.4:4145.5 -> 214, 214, 0.65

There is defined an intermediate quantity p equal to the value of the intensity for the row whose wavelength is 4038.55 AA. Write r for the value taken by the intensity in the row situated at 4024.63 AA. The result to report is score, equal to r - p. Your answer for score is 0.0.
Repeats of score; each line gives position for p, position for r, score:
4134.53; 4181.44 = 0.7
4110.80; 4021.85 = 3.5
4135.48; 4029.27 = 0.8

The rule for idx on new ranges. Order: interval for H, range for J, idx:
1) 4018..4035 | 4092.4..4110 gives 0.00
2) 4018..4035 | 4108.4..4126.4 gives 0.23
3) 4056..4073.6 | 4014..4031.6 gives -0.03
